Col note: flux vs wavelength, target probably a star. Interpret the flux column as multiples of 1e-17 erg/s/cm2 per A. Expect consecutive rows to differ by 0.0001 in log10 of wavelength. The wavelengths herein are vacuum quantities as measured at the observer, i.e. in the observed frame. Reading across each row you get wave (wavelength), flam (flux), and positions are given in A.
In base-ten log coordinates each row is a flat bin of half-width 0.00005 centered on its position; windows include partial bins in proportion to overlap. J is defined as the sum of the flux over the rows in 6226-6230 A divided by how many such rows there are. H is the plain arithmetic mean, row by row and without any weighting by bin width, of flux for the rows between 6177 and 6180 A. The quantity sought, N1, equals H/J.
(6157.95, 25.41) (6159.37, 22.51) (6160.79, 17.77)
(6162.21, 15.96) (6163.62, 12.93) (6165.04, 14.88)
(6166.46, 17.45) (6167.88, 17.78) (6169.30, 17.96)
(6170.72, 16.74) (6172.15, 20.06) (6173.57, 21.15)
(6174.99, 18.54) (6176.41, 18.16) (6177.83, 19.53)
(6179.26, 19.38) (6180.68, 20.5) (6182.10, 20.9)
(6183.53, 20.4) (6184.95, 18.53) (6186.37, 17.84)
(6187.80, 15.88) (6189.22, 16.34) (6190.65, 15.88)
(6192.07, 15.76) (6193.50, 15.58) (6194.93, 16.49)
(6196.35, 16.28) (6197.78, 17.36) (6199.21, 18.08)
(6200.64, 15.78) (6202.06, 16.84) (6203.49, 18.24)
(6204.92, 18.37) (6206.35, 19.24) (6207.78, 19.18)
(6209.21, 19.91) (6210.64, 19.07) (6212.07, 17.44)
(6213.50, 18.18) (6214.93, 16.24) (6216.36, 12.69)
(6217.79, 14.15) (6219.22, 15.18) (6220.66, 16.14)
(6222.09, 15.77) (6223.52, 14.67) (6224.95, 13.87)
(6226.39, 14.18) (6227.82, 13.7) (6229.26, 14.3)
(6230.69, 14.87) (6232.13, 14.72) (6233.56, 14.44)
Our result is 1.4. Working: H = 19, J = 14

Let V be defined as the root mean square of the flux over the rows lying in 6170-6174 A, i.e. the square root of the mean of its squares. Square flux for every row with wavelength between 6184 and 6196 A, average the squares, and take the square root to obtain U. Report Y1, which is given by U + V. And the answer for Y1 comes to 36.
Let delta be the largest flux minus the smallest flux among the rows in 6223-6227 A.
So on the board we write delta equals 0.8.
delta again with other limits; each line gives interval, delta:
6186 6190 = 2.0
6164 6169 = 2.9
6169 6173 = 3.3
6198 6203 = 2.3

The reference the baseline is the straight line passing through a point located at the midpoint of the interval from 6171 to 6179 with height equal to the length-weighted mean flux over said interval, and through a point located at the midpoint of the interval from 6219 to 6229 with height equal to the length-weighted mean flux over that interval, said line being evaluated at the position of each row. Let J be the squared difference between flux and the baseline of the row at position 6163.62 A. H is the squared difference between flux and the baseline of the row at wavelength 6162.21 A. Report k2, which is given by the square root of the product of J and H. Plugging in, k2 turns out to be 33.9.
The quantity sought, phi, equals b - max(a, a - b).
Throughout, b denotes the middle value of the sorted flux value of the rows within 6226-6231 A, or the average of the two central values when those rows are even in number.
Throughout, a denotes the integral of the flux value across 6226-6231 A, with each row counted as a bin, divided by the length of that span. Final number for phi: 0.01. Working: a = 14.2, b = 14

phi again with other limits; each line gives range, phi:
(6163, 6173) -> 0.54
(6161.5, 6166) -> 0.11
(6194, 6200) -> -0.04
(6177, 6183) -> -0.02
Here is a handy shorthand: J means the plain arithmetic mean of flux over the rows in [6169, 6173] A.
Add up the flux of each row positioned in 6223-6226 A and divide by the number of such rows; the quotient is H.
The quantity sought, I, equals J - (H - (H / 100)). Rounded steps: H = 14.3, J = 18.3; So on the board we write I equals 4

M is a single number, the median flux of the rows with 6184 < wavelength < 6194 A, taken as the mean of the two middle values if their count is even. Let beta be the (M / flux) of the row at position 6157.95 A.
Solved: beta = 0.62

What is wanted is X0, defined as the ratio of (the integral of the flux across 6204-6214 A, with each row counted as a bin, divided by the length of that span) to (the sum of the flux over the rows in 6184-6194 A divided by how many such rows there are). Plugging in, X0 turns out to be 1.13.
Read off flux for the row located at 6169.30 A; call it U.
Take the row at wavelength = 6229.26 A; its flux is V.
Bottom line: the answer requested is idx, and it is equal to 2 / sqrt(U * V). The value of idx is 0.125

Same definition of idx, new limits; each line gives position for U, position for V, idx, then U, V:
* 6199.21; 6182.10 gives 0.103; 18.08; 20.9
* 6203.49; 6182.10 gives 0.102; 18.24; 20.9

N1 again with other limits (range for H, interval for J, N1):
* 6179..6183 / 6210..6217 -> 1.2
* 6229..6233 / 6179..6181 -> 0.7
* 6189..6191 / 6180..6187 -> 0.8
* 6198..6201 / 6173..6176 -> 0.9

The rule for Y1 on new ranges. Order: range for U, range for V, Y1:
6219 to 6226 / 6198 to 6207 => 33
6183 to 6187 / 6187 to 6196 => 35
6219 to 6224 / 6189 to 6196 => 31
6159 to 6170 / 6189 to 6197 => 33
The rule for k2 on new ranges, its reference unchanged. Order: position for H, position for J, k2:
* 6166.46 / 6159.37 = 4.6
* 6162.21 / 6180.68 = 7.8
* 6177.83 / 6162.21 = 2.2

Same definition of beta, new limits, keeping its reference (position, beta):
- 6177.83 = 0.81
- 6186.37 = 0.89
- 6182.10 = 0.76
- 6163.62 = 1.23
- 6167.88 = 0.89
